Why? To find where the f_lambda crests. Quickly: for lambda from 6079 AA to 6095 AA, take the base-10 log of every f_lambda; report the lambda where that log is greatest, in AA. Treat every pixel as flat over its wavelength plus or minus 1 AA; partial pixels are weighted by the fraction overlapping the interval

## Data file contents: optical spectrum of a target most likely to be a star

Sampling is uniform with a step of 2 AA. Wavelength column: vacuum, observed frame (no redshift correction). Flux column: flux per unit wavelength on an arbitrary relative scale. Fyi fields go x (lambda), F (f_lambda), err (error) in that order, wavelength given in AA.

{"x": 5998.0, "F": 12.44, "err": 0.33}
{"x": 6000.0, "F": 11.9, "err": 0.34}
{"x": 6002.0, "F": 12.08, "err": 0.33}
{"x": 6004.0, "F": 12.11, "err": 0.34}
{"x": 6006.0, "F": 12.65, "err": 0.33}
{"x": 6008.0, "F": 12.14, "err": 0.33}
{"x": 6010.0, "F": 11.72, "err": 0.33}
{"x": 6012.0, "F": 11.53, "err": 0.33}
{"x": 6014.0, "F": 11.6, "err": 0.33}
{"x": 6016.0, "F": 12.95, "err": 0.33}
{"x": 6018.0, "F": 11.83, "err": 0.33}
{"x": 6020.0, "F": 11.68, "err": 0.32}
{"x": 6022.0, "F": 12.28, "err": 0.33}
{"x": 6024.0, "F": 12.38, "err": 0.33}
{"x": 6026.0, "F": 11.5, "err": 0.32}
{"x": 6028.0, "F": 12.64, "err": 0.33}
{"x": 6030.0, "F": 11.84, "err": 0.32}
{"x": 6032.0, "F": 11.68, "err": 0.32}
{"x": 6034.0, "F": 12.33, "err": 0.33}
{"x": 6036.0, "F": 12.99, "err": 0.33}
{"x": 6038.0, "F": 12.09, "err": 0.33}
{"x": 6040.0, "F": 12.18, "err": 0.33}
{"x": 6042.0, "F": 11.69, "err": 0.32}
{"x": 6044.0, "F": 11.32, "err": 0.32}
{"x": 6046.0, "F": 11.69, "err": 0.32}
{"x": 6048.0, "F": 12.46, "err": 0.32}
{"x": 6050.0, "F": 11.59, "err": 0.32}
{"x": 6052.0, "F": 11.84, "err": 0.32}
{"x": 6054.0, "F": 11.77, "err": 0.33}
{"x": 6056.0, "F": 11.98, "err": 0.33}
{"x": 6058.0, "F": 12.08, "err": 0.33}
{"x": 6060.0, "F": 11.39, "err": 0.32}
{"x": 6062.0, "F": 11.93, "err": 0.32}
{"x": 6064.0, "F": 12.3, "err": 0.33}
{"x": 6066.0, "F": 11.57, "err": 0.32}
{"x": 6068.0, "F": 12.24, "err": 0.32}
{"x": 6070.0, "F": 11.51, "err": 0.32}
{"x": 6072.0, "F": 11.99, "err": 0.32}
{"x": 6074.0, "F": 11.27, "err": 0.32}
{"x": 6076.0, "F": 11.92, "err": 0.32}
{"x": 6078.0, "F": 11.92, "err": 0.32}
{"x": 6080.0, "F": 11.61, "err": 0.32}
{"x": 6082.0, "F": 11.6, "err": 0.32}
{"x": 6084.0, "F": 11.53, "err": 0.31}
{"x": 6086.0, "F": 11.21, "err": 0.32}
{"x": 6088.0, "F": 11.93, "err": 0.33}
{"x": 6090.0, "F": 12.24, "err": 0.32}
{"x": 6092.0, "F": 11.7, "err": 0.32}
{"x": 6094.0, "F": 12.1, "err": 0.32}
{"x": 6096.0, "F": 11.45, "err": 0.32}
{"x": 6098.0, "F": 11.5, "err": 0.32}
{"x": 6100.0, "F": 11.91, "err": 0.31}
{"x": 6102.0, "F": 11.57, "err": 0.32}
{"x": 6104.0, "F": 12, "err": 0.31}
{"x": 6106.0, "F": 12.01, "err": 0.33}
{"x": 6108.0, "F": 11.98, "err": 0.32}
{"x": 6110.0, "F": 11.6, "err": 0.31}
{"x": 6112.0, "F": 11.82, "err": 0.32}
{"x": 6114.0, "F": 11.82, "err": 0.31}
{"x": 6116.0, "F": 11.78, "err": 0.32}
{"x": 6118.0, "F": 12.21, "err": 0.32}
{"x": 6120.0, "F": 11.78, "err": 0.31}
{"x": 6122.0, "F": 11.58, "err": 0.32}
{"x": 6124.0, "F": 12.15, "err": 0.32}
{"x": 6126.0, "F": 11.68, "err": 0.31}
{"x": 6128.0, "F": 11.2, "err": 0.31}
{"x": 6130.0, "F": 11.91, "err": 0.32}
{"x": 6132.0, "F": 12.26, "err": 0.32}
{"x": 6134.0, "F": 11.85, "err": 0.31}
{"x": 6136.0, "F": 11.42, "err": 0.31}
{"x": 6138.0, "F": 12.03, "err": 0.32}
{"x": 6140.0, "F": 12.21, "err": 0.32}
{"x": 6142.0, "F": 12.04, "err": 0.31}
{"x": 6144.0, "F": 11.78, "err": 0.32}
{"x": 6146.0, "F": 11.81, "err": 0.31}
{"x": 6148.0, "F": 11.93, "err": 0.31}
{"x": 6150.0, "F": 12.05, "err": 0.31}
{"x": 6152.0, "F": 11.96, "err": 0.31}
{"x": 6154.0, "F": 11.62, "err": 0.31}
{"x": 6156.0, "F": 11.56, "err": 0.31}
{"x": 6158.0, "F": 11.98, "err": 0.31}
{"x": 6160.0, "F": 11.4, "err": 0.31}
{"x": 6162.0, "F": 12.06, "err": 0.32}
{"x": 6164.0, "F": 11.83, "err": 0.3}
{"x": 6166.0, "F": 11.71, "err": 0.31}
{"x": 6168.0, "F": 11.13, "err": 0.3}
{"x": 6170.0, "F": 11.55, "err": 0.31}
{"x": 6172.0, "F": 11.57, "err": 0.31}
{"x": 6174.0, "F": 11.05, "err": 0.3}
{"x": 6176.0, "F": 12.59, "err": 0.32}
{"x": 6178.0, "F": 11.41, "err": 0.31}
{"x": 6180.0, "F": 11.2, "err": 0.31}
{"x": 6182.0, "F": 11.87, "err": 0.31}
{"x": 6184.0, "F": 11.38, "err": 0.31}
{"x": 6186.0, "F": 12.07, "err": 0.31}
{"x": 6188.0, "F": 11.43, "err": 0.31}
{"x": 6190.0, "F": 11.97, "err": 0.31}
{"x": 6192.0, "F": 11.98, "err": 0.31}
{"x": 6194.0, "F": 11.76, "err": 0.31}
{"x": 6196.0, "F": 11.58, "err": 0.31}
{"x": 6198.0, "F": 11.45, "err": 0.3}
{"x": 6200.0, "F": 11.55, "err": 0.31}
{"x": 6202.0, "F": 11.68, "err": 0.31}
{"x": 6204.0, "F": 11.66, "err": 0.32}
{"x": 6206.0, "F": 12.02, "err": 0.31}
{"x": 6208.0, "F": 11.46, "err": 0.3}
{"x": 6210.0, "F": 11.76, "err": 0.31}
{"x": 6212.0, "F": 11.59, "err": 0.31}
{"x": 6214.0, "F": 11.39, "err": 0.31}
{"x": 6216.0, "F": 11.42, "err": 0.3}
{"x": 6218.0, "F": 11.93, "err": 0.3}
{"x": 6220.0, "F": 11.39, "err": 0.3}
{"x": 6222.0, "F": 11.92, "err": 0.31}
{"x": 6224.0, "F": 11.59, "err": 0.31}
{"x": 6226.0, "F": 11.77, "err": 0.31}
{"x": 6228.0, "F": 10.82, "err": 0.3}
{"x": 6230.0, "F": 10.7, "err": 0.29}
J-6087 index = 6090.0 AA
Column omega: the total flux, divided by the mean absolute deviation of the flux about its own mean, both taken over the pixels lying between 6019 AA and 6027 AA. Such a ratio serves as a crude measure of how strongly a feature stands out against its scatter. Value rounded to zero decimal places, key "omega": 129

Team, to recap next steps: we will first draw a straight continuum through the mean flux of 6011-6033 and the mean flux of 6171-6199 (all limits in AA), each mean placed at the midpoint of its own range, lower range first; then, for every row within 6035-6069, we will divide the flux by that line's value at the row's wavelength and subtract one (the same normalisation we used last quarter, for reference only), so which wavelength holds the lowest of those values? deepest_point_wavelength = 6044.0 AA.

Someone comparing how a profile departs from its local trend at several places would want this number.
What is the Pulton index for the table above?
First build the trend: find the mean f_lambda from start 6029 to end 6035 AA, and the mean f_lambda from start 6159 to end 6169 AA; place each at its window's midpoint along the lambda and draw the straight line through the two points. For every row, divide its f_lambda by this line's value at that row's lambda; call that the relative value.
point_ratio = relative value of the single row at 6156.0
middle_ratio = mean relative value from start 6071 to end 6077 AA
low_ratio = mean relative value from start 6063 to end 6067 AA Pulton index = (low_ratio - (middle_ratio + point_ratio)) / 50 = -0.0195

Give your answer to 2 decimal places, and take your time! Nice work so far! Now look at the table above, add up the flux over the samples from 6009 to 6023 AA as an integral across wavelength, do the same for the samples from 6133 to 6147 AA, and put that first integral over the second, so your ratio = 1.01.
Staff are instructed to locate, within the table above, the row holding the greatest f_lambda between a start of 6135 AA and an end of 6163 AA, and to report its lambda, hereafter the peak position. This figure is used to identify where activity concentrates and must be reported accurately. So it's 6140.0 AA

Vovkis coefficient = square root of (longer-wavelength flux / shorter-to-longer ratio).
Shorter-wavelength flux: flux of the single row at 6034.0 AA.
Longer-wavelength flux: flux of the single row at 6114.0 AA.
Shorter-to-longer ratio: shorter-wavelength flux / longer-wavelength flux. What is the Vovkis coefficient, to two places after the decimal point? 3.37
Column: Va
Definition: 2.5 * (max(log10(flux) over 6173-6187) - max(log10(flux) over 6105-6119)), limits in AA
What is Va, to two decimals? 0.03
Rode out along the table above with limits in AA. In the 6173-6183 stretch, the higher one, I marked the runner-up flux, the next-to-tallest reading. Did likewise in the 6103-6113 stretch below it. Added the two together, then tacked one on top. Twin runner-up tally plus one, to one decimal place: 24.9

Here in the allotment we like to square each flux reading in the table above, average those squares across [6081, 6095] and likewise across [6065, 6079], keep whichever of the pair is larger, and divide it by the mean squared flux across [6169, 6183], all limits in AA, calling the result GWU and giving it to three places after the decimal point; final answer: 1.028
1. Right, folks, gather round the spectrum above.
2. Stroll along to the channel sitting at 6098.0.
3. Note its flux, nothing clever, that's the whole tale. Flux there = 11.5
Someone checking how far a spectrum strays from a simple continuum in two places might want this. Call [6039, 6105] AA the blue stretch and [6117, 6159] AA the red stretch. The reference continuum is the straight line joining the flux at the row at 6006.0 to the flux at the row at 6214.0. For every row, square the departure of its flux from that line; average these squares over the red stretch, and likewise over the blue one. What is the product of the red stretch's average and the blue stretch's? 0.025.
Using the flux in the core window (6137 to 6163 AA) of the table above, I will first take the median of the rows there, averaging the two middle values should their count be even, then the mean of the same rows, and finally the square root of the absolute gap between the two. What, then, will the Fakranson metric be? 0.28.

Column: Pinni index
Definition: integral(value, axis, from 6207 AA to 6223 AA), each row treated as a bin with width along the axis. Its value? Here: 186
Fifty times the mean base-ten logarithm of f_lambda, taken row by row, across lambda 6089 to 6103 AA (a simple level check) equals 53.6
